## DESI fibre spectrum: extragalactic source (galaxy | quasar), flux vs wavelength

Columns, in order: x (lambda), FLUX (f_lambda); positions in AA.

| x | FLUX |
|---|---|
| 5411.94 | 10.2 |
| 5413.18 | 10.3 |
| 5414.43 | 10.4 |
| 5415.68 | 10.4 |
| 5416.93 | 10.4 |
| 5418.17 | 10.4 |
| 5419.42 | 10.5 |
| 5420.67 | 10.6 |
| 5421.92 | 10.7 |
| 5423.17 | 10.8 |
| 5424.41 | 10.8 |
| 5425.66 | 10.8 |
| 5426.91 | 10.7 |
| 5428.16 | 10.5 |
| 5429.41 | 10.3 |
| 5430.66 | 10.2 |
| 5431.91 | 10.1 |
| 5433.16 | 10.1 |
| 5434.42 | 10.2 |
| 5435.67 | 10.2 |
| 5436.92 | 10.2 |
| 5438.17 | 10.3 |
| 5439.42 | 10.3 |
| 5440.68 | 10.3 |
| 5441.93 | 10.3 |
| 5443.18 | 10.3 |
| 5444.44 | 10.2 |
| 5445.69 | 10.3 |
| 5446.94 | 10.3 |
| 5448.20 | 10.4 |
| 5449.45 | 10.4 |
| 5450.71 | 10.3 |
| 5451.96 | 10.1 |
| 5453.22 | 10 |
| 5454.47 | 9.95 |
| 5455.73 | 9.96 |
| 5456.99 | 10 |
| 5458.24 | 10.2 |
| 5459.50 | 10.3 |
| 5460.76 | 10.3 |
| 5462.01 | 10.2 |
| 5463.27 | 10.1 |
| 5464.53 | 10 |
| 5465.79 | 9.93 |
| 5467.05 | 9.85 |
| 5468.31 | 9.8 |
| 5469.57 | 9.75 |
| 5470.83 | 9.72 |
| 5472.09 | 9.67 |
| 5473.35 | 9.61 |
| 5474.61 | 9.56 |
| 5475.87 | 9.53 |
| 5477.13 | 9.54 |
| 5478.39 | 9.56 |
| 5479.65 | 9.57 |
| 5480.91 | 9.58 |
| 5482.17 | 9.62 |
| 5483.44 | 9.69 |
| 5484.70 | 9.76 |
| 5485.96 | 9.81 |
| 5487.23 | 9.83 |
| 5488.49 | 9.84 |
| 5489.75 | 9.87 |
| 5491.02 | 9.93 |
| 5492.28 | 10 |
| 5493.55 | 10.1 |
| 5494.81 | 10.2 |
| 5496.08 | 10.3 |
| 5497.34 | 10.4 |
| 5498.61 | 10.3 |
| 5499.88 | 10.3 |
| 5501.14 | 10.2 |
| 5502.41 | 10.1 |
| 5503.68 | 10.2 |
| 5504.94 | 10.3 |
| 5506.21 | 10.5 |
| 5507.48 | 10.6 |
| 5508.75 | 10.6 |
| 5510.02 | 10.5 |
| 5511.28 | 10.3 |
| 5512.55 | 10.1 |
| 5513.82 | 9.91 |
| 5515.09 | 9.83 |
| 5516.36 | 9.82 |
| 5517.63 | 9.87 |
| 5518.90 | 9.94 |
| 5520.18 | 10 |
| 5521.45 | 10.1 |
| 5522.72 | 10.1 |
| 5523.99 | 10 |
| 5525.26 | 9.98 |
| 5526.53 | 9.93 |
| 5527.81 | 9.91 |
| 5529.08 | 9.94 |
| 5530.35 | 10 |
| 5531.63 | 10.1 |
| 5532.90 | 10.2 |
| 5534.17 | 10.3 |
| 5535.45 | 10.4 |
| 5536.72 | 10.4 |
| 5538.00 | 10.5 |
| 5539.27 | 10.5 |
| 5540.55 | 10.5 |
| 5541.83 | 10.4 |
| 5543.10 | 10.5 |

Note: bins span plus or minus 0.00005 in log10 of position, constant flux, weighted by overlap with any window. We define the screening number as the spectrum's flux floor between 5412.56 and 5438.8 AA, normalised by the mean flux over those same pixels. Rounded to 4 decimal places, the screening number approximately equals 0.9689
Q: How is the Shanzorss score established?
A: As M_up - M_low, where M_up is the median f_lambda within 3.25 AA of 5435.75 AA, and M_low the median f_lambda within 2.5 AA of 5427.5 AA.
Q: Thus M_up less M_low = -0.4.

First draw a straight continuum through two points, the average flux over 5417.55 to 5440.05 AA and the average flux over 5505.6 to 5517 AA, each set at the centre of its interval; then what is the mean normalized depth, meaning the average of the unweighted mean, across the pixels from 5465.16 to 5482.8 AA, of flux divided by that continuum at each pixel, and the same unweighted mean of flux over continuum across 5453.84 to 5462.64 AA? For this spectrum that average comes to 0.957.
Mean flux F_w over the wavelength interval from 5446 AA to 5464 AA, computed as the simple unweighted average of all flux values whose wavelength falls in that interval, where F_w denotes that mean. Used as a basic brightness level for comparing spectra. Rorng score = 10.18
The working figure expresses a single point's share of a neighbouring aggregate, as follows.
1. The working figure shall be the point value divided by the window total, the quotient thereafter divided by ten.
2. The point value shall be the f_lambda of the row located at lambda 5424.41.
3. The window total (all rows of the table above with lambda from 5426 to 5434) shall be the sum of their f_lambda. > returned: 0.0174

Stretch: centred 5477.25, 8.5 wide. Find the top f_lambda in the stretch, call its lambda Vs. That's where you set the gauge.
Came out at 5473.35 AA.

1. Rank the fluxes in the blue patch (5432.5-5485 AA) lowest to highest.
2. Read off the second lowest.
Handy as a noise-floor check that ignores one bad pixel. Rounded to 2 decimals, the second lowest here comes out 9.54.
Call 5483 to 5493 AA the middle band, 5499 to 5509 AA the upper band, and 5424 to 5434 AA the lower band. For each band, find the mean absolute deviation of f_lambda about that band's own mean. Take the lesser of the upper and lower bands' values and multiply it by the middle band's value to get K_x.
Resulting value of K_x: 0.011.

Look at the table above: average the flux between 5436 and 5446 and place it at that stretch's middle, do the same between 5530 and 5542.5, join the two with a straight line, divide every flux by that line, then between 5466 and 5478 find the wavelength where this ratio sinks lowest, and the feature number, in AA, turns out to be 5475.87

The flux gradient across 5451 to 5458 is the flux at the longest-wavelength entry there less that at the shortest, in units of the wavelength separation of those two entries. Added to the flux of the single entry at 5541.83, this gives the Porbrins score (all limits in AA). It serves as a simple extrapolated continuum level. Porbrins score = 10.4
